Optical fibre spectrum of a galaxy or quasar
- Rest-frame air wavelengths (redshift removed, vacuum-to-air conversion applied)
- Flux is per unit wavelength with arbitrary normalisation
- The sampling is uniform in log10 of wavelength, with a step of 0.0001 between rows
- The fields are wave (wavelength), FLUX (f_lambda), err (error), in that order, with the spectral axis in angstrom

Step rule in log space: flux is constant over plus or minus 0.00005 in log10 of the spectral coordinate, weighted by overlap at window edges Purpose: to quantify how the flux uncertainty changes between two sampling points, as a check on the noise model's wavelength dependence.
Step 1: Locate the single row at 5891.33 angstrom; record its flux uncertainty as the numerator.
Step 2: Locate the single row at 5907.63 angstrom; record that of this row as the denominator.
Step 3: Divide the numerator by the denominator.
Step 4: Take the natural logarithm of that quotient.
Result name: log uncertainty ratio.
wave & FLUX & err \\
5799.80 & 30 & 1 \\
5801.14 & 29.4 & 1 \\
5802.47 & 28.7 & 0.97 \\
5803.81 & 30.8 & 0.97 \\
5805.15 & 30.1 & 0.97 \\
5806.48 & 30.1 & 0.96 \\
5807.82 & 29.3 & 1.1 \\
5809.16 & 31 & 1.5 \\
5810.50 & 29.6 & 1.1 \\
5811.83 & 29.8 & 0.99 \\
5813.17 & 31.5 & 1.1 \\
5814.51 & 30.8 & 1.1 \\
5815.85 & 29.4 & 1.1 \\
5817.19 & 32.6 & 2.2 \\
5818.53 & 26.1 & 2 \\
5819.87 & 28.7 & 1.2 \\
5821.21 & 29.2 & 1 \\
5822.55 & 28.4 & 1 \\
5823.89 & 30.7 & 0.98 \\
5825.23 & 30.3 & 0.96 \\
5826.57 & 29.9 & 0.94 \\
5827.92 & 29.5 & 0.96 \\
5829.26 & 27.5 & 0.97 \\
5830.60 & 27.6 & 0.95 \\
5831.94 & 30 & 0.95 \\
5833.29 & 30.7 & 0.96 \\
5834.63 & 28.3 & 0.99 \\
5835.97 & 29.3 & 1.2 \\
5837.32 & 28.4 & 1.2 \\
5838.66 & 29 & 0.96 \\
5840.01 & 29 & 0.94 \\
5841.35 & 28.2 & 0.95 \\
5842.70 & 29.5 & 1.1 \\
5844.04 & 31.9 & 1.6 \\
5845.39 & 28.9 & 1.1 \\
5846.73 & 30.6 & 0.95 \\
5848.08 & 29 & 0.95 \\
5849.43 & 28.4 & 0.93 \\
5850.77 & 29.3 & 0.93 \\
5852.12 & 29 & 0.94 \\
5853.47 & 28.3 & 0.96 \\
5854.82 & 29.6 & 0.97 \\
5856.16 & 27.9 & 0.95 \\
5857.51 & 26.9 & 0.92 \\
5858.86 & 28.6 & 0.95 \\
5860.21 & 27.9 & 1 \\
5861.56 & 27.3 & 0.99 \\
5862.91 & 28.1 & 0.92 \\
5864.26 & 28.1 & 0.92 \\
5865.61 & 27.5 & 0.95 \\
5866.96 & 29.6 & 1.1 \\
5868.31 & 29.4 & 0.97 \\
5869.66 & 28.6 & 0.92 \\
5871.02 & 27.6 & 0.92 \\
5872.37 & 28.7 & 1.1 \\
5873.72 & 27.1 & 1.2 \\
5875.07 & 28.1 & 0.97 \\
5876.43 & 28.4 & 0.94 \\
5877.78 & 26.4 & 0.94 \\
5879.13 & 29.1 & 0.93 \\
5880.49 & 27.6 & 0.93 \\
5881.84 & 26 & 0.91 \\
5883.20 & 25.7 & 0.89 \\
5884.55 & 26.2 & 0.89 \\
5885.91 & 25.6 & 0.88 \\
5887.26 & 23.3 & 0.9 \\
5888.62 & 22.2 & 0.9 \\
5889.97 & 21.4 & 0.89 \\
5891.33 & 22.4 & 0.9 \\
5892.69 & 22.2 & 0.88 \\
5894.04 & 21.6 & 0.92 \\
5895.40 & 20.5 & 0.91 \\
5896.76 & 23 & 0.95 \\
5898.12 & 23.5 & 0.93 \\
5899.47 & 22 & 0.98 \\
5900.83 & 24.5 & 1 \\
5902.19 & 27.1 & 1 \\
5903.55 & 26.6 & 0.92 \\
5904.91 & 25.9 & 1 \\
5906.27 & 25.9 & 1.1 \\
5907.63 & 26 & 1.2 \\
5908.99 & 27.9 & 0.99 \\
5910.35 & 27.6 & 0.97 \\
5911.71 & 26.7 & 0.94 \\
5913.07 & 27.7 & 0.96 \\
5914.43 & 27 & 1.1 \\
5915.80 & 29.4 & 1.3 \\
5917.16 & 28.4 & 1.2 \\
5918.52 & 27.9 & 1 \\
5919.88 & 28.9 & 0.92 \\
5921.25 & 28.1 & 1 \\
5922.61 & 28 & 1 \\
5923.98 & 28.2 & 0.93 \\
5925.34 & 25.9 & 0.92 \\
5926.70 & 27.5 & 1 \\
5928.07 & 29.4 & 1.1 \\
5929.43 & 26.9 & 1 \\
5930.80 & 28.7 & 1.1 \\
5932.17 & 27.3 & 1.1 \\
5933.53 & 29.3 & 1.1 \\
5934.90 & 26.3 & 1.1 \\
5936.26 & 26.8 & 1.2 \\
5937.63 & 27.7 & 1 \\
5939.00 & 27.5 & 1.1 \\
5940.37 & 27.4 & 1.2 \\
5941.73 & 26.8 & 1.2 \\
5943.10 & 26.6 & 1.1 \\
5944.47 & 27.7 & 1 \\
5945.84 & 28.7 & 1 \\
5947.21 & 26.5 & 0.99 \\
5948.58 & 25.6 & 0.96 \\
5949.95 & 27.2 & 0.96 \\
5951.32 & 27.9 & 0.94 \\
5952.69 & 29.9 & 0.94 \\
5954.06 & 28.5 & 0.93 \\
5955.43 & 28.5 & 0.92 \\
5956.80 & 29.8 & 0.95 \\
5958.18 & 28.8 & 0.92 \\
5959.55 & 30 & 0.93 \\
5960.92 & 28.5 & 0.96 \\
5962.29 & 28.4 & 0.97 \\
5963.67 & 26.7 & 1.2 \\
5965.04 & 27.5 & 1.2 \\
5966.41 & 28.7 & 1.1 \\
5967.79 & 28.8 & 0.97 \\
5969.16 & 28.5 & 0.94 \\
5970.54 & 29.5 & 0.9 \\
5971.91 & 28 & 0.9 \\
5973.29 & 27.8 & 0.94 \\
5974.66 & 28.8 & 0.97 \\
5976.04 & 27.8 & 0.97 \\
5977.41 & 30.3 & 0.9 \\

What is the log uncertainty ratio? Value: -0.29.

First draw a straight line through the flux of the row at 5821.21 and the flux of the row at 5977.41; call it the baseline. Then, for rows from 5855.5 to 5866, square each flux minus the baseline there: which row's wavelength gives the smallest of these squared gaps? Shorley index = 5858.86 angstrom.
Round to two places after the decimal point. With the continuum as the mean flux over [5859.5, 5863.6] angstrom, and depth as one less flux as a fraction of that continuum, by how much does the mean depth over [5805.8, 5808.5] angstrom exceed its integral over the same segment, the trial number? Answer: 0.12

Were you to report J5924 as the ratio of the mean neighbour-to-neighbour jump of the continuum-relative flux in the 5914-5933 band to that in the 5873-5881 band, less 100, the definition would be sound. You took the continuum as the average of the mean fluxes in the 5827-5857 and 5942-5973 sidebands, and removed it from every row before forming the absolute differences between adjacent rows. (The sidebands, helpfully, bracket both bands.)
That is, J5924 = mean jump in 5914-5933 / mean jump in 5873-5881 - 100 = -99.1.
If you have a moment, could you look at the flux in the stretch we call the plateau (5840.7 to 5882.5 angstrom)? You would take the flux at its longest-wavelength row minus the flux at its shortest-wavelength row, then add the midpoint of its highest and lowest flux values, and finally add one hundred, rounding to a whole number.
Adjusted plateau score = 127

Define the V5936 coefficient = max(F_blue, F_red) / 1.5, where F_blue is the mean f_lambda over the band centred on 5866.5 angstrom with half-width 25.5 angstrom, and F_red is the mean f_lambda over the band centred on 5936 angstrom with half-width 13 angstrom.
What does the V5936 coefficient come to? 18.4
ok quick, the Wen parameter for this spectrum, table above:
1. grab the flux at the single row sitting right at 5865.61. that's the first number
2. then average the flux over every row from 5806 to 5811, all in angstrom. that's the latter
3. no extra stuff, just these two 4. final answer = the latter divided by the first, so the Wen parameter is 1.09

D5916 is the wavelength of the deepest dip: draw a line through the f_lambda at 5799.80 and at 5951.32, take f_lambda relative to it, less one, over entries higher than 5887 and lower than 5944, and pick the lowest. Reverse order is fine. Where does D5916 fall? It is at 5895.40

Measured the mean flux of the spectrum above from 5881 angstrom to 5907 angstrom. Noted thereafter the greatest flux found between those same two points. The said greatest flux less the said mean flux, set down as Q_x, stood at 3.1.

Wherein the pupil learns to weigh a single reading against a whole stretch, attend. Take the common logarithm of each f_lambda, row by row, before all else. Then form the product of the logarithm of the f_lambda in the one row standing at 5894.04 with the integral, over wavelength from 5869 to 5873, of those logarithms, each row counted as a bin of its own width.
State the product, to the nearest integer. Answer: 8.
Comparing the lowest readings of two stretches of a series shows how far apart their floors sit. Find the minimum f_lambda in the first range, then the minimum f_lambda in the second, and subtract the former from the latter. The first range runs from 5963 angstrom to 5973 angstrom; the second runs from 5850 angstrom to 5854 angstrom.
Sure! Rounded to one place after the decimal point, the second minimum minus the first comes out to 1.6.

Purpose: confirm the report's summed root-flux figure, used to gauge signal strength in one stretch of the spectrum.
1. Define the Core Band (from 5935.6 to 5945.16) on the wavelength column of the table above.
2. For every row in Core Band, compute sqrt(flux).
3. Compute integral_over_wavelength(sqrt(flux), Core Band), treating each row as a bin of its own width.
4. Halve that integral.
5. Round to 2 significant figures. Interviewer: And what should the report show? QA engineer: 25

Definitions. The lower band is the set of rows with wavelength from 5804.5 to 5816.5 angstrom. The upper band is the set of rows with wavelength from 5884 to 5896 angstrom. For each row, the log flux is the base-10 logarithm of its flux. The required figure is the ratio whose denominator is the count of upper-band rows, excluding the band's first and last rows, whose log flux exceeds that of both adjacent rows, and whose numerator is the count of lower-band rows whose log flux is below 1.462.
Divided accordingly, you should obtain 0.0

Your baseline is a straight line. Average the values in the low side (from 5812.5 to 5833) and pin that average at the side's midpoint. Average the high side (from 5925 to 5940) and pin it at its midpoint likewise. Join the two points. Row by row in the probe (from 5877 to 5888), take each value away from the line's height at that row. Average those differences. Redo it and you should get 2.2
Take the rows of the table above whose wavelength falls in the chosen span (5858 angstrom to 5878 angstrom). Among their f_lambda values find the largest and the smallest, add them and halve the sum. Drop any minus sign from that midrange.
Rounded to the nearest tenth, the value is 28.0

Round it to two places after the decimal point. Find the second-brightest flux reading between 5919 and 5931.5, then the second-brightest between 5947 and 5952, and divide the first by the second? 1.06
